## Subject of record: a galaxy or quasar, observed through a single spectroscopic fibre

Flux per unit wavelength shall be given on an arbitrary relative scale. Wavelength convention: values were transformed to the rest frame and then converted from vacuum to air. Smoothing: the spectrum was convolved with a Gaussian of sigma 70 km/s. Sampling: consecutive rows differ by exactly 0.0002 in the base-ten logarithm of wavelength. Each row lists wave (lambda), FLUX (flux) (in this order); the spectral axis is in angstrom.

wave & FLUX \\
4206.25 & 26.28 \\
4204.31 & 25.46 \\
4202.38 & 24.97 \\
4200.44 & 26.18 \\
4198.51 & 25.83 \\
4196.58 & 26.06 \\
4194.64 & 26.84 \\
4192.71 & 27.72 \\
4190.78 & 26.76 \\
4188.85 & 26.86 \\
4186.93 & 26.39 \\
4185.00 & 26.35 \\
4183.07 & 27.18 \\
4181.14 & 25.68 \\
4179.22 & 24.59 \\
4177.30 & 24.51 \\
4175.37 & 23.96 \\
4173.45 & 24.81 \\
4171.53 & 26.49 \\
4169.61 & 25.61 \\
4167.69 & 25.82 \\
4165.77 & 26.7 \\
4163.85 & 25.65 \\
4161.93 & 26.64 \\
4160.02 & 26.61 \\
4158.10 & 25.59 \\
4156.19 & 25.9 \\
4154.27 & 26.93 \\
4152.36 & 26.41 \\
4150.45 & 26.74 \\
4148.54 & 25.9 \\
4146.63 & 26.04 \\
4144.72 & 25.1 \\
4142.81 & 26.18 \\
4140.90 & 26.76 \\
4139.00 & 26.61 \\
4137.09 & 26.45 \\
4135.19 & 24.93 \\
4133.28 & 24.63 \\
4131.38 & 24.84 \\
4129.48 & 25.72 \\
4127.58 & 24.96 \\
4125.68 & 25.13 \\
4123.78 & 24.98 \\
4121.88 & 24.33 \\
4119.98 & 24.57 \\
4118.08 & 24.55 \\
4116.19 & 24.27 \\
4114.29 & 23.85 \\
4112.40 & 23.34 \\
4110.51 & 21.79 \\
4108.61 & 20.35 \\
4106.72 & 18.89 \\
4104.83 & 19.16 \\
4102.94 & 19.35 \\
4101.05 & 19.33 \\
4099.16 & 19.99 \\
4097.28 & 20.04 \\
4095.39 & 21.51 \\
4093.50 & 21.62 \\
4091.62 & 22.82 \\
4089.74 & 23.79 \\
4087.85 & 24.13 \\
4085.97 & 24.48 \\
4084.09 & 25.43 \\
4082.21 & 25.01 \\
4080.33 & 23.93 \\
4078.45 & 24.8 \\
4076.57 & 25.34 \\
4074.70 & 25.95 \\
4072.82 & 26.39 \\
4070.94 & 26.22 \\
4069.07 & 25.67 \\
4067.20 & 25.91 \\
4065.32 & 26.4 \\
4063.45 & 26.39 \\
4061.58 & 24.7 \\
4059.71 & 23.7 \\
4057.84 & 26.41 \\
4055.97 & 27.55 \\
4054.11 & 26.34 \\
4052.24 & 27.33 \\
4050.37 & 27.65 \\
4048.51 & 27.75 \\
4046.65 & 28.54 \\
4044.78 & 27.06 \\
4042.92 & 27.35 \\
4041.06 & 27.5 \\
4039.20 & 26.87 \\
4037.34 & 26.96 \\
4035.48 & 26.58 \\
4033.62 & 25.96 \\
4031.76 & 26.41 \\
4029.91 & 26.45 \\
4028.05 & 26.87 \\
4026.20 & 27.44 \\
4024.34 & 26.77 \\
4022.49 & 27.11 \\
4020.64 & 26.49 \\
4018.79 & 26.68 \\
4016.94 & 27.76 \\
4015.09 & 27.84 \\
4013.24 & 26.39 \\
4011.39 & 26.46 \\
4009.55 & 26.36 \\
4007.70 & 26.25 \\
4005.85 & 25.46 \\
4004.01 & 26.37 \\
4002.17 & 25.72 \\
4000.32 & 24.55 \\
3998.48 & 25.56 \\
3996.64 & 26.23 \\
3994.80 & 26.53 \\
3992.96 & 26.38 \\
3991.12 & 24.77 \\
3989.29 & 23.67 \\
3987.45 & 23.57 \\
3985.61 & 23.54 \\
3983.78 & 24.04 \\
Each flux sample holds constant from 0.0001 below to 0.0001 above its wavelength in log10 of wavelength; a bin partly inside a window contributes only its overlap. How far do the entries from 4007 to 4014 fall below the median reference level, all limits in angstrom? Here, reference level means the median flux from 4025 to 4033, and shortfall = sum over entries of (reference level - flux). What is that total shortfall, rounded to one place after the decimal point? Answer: 1.2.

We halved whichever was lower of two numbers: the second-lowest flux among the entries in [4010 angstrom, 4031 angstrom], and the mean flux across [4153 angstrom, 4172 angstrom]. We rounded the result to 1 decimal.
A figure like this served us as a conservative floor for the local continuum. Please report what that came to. 13.1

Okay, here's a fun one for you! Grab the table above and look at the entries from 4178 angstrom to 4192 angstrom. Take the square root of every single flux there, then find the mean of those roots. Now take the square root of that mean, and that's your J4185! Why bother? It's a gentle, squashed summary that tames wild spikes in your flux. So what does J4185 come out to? 2.264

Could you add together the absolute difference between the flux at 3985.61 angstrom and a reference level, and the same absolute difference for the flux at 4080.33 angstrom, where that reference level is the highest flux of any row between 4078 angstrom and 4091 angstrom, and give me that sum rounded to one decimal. 3.4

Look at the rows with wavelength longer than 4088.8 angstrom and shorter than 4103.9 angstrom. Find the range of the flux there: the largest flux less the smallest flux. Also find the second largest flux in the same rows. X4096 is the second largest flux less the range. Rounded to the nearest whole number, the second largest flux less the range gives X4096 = 18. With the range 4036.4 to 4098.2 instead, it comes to 19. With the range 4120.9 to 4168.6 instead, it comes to 24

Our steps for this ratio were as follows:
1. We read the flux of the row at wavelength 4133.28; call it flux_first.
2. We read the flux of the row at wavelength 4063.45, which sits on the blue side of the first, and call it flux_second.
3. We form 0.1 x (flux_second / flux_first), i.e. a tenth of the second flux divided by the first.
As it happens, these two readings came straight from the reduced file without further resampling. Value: 0.107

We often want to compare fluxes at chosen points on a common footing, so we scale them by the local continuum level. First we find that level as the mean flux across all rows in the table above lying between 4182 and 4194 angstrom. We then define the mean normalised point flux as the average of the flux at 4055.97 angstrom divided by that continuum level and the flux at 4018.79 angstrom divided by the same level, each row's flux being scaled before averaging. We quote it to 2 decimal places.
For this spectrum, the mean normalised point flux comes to 1.01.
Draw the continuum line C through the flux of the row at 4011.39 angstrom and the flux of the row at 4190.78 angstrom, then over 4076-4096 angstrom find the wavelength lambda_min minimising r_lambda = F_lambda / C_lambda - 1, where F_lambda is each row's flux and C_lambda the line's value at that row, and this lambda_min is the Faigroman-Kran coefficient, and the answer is 4095.39 angstrom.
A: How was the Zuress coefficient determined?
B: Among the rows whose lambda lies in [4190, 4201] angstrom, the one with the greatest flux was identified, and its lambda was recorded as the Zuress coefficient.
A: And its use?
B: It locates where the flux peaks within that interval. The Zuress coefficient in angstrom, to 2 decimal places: 4192.71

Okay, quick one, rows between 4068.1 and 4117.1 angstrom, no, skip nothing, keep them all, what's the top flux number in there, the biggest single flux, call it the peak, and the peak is 26.39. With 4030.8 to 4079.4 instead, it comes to 28.54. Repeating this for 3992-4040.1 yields 27.84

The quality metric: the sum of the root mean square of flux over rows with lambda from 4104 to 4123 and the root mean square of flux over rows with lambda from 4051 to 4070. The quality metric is 49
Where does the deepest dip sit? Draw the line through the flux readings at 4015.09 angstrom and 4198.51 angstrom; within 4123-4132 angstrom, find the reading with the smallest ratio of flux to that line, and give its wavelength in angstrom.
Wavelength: 4131.38 angstrom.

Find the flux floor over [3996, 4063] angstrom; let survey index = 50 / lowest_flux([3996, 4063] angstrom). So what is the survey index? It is 2.11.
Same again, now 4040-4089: 2.11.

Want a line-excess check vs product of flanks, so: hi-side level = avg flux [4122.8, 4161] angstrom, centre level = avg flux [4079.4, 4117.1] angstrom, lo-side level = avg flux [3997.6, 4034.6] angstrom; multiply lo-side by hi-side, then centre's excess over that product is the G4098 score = -661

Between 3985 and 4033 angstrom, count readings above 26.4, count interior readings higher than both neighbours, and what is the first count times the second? 72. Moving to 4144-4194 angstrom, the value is 88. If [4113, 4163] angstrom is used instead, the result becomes 56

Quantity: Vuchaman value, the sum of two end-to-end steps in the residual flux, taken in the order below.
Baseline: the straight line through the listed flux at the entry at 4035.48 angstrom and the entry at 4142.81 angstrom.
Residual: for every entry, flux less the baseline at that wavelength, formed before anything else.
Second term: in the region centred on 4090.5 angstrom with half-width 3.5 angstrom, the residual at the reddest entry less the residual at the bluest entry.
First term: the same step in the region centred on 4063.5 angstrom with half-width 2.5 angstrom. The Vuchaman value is -0.8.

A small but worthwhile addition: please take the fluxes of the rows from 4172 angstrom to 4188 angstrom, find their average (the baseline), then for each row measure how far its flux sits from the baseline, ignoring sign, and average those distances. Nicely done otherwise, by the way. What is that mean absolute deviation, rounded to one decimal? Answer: 1.0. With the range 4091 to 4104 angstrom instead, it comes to 1.1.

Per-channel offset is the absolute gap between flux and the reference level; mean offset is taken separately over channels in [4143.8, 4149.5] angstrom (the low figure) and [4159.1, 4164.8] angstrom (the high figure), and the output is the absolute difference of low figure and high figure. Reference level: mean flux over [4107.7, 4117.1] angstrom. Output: 0.62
